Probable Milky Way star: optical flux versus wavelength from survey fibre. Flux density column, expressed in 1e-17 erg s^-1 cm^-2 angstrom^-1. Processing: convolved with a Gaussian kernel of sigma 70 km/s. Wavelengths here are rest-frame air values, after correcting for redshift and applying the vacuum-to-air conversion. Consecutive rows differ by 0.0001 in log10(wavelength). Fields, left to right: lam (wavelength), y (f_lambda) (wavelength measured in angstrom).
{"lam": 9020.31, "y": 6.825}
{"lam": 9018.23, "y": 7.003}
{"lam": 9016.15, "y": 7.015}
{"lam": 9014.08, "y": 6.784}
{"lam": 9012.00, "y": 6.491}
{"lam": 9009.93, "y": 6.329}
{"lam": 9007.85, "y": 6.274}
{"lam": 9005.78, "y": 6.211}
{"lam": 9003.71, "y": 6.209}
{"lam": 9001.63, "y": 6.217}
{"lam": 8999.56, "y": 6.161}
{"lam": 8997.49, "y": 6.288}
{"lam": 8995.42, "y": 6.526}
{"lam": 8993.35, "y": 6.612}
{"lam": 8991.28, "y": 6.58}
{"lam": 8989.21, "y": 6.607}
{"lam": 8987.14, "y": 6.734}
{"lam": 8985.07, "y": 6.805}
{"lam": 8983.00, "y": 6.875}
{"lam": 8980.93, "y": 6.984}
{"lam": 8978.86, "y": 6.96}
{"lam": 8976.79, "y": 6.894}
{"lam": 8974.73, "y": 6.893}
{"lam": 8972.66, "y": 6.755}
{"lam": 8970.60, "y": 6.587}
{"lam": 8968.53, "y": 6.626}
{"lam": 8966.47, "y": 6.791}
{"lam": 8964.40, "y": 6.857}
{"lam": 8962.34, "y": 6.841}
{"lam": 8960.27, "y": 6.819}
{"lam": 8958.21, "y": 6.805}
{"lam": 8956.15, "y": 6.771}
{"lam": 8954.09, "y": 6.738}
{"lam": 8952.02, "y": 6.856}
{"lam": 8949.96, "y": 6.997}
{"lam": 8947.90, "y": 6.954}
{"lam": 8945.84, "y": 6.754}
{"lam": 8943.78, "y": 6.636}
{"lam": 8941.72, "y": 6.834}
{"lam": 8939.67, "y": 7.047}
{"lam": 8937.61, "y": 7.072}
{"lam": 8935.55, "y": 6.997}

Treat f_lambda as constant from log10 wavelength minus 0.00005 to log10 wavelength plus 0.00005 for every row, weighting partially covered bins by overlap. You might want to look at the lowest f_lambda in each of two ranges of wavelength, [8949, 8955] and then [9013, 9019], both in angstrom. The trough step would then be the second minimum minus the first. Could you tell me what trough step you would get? 0.05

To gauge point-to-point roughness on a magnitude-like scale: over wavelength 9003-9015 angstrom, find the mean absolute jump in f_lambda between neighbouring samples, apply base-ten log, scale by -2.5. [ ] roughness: 2.35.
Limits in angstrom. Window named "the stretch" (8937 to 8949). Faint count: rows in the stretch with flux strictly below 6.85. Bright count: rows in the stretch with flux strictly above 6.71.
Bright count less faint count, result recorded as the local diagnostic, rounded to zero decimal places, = 2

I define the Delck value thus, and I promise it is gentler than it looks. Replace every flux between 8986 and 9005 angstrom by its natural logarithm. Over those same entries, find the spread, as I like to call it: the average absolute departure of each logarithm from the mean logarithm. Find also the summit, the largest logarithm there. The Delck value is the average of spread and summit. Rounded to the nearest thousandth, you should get 0.969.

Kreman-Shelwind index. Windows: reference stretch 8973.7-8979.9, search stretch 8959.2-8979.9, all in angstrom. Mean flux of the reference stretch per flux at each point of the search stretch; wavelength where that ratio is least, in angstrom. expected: 8978.86 angstrom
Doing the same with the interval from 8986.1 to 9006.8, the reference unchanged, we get 8987.14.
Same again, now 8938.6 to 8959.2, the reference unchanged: 8939.67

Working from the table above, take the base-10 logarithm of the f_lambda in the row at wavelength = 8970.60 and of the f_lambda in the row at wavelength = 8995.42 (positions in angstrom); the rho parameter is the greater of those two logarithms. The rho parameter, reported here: 0.819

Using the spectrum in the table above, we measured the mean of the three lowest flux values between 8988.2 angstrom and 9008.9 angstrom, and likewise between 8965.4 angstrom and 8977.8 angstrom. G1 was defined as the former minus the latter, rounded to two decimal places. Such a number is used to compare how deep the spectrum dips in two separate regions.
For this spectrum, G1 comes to -0.46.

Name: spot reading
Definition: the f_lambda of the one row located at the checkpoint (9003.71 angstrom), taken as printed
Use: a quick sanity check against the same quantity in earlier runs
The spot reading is 6.209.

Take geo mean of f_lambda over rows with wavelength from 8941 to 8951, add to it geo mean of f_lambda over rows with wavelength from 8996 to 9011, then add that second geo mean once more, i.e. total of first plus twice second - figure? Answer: 19.3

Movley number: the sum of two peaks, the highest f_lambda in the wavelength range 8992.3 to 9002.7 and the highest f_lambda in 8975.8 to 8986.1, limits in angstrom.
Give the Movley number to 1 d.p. 13.6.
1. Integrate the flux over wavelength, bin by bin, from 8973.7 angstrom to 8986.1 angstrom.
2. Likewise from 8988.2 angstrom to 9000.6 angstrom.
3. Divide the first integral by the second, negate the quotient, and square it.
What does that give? 1.14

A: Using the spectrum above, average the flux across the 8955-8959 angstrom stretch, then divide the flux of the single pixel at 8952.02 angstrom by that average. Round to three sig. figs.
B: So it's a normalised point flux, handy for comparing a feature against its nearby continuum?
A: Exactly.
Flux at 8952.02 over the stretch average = 1.01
